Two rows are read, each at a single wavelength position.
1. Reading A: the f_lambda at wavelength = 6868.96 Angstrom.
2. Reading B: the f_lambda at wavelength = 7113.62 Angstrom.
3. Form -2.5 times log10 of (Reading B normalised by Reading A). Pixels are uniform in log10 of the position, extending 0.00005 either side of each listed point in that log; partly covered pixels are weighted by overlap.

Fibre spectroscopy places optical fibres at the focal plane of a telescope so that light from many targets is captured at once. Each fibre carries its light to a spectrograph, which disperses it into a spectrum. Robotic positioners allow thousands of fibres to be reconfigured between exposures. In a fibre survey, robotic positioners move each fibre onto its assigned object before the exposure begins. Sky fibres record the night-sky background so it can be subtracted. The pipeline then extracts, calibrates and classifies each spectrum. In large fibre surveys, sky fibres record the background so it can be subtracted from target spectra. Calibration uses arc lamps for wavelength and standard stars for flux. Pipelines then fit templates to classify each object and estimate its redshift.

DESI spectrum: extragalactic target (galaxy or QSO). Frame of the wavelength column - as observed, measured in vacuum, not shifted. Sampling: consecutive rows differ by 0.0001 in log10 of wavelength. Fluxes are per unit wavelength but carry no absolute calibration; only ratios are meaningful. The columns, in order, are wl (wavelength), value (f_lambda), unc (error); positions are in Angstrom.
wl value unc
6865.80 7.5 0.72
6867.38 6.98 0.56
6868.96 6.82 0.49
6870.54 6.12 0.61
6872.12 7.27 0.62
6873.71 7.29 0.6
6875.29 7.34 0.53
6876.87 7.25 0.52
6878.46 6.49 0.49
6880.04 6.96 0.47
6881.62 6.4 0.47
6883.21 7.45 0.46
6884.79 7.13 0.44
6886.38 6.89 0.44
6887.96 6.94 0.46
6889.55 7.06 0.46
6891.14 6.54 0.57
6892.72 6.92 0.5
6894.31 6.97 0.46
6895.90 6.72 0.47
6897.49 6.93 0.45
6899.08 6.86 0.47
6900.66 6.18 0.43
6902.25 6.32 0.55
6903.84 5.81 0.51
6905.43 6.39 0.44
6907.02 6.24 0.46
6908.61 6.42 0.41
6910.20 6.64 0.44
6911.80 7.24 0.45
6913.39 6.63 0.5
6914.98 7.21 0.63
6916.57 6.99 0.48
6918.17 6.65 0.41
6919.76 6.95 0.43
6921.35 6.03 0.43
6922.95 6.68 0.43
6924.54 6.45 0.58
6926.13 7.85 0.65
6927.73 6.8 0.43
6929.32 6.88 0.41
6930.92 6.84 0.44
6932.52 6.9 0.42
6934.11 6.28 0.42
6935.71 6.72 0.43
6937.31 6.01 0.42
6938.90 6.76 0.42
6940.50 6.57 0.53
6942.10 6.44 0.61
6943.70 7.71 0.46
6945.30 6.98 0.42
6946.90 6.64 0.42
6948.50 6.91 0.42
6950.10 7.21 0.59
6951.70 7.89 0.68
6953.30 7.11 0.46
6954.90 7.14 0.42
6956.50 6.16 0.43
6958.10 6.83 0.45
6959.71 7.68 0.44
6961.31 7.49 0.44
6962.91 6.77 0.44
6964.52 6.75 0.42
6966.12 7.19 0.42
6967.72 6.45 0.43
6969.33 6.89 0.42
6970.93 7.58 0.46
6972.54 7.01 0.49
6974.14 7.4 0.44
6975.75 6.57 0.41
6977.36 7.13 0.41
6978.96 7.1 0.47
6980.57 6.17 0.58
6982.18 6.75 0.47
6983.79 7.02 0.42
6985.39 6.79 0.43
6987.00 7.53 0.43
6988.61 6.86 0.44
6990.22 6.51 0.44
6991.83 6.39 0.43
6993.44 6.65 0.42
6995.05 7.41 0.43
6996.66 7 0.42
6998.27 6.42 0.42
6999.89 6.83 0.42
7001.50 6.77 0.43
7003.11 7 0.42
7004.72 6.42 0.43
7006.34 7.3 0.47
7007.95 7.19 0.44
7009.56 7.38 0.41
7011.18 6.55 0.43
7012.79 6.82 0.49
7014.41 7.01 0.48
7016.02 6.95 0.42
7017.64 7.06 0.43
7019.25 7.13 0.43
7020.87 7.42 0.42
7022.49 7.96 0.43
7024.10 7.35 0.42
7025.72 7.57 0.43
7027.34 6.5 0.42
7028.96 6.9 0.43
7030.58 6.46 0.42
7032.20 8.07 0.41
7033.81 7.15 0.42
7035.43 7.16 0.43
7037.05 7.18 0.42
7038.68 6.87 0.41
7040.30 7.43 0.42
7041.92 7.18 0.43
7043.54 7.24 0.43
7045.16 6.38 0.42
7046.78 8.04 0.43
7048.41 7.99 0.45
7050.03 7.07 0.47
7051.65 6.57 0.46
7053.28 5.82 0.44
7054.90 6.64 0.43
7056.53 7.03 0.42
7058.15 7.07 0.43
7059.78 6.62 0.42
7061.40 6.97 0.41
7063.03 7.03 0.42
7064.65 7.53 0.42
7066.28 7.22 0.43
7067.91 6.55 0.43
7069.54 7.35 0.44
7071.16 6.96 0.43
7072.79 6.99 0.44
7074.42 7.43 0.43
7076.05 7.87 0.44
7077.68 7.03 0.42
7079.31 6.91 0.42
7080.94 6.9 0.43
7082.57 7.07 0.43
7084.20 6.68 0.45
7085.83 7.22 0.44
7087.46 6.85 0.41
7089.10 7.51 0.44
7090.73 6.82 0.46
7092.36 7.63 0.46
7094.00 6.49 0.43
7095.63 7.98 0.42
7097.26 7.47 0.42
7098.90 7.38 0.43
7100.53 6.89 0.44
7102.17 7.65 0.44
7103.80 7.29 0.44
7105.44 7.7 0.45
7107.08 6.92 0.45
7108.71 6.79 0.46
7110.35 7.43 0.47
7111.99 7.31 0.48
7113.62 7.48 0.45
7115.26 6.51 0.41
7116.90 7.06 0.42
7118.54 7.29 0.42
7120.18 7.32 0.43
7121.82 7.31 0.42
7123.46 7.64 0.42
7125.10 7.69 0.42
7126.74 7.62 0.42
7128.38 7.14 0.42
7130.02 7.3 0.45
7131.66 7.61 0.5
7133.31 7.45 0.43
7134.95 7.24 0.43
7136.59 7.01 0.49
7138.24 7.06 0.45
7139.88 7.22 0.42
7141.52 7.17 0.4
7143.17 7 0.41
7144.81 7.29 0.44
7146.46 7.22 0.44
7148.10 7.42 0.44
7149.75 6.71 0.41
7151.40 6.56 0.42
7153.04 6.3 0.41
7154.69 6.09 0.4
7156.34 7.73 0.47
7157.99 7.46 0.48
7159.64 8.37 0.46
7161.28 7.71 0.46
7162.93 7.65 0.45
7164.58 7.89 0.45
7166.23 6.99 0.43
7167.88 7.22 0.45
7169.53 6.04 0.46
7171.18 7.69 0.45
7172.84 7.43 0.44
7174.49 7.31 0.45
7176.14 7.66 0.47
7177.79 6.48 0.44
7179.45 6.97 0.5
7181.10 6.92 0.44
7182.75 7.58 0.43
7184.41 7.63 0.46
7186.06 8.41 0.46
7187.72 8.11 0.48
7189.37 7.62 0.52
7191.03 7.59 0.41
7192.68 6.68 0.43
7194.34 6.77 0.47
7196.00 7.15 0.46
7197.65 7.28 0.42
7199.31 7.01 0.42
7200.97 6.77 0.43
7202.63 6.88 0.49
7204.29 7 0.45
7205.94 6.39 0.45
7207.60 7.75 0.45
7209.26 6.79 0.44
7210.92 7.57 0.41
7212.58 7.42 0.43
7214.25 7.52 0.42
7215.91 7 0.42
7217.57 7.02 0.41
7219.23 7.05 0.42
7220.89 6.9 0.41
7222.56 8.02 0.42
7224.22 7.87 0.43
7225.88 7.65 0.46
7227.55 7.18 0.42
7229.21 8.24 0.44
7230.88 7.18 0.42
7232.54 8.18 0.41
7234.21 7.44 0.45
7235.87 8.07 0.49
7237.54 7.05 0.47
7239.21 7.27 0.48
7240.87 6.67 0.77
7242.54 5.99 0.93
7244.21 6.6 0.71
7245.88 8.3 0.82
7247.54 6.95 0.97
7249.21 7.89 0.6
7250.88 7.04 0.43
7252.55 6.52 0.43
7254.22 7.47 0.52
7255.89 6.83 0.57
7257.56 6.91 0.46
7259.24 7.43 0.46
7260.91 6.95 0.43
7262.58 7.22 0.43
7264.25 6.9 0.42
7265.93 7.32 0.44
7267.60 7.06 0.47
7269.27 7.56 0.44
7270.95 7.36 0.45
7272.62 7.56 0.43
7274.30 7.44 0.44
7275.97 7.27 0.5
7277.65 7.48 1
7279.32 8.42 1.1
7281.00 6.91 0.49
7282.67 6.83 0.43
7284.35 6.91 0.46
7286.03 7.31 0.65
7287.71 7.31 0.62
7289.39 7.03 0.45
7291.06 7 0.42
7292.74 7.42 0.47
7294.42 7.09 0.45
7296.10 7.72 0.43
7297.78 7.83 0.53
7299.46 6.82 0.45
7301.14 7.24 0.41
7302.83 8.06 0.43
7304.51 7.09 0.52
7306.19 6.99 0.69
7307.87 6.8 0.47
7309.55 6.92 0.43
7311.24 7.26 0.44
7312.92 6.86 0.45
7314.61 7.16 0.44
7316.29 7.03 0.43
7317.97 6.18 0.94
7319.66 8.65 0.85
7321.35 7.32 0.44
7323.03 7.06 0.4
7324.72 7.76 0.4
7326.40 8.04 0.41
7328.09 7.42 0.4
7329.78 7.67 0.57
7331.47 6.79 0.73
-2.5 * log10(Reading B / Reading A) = -0.10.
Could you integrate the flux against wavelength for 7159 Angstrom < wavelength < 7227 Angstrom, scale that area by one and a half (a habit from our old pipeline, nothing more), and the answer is 745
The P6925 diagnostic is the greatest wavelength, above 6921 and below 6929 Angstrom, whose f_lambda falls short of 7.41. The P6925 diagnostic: 6927.73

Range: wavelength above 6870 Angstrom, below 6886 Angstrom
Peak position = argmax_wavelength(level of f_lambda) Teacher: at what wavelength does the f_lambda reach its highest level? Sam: 6883.21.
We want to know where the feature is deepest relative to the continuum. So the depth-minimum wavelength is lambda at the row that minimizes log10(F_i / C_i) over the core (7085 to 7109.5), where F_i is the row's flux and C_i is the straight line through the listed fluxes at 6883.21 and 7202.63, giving 7094.00 Angstrom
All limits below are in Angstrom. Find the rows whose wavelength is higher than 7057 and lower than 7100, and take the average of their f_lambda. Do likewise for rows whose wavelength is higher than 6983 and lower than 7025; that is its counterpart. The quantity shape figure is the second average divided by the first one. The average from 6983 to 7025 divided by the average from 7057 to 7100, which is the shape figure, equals 0.98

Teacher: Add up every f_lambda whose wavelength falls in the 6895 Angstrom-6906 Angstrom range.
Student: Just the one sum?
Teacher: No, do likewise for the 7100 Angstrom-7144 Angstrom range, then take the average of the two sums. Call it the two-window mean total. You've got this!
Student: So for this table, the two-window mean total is 121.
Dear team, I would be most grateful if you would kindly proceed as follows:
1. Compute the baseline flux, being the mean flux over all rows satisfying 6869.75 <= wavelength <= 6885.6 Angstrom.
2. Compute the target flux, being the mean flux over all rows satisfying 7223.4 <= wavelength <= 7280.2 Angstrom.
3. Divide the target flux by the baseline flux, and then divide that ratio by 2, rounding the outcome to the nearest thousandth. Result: 0.526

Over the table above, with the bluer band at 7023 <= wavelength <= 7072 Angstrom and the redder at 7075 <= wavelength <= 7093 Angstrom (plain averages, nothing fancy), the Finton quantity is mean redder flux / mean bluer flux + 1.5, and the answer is 2.51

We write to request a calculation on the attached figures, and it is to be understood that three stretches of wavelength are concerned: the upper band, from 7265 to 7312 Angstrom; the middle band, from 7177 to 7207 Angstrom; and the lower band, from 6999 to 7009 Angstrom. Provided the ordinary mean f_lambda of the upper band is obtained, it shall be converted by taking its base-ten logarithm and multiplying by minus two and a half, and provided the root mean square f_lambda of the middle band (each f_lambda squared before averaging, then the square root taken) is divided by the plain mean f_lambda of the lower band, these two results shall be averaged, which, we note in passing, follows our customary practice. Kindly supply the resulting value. -0.558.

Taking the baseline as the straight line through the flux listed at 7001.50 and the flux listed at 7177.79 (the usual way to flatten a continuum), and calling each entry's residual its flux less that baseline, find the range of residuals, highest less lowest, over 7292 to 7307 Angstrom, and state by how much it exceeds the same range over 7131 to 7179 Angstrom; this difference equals -1.1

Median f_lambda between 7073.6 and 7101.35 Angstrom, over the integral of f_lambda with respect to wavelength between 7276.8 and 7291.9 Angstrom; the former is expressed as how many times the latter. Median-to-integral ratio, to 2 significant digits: 0.065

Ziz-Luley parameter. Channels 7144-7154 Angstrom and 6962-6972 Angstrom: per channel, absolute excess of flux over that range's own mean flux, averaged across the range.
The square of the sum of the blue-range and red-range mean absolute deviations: 0.48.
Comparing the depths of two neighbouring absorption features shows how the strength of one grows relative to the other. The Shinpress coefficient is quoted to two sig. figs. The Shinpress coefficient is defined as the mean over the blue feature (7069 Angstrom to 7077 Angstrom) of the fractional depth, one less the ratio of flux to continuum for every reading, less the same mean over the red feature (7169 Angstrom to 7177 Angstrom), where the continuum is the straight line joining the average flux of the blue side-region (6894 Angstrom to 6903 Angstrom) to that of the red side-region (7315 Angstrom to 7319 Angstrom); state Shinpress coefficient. -0.012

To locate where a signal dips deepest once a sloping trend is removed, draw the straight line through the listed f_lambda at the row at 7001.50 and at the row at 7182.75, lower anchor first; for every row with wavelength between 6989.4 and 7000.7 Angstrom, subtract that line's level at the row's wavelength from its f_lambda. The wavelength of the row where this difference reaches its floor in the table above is 6991.83 Angstrom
